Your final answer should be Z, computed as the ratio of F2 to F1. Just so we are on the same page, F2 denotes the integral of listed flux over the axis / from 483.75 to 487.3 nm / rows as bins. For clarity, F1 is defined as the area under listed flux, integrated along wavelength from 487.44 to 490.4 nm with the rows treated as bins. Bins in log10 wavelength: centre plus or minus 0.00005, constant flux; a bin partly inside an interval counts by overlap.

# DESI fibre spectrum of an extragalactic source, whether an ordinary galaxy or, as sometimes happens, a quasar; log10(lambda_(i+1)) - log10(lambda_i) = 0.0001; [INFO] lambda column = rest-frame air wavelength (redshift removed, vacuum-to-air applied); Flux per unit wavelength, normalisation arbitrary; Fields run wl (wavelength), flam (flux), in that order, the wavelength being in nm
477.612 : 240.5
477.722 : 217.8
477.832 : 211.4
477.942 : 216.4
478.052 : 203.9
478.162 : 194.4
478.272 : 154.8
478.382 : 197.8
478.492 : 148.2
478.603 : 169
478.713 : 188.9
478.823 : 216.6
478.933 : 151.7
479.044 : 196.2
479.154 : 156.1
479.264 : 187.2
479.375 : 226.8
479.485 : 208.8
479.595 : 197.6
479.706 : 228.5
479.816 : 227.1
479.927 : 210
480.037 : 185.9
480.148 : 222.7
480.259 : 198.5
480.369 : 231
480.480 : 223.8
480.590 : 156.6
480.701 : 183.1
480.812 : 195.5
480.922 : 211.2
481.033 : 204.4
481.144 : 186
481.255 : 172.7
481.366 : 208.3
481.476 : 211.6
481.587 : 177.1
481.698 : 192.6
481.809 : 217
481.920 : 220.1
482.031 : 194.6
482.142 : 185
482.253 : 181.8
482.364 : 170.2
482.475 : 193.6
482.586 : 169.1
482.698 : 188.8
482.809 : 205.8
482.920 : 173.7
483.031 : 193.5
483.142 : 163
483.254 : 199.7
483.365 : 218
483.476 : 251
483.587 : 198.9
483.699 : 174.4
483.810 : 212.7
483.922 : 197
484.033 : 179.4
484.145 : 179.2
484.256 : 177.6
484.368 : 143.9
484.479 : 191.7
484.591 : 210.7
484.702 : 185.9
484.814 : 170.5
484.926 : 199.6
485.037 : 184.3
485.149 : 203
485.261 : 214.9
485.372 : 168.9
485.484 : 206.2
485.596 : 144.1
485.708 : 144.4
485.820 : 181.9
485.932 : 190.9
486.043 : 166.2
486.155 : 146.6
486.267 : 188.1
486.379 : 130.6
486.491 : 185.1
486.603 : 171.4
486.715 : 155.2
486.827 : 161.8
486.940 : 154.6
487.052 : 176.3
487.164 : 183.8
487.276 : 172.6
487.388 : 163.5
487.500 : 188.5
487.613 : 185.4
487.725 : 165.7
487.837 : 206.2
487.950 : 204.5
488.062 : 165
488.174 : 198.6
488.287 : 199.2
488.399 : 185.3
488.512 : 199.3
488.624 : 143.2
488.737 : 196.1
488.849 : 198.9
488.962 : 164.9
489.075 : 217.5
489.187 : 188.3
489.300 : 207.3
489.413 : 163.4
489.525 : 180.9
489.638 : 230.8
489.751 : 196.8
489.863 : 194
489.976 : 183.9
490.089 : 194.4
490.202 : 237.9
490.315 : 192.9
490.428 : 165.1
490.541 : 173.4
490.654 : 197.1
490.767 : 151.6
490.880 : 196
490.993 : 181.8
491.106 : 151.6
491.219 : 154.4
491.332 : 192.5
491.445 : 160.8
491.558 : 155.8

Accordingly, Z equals 1.1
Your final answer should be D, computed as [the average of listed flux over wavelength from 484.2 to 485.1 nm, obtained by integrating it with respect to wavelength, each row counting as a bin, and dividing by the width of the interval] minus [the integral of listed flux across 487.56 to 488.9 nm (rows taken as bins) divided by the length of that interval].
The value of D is -4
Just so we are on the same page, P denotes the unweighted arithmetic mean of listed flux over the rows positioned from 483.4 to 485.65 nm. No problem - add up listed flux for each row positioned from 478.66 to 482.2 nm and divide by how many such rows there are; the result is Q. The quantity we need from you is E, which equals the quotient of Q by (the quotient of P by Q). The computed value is 209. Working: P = 190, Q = 199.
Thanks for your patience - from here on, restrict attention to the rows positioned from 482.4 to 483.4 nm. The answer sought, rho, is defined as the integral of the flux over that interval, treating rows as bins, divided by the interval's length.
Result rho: 188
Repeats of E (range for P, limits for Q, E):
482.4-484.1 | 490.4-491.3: 151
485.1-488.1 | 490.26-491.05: 185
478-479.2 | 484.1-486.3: 180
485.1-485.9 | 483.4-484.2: 219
